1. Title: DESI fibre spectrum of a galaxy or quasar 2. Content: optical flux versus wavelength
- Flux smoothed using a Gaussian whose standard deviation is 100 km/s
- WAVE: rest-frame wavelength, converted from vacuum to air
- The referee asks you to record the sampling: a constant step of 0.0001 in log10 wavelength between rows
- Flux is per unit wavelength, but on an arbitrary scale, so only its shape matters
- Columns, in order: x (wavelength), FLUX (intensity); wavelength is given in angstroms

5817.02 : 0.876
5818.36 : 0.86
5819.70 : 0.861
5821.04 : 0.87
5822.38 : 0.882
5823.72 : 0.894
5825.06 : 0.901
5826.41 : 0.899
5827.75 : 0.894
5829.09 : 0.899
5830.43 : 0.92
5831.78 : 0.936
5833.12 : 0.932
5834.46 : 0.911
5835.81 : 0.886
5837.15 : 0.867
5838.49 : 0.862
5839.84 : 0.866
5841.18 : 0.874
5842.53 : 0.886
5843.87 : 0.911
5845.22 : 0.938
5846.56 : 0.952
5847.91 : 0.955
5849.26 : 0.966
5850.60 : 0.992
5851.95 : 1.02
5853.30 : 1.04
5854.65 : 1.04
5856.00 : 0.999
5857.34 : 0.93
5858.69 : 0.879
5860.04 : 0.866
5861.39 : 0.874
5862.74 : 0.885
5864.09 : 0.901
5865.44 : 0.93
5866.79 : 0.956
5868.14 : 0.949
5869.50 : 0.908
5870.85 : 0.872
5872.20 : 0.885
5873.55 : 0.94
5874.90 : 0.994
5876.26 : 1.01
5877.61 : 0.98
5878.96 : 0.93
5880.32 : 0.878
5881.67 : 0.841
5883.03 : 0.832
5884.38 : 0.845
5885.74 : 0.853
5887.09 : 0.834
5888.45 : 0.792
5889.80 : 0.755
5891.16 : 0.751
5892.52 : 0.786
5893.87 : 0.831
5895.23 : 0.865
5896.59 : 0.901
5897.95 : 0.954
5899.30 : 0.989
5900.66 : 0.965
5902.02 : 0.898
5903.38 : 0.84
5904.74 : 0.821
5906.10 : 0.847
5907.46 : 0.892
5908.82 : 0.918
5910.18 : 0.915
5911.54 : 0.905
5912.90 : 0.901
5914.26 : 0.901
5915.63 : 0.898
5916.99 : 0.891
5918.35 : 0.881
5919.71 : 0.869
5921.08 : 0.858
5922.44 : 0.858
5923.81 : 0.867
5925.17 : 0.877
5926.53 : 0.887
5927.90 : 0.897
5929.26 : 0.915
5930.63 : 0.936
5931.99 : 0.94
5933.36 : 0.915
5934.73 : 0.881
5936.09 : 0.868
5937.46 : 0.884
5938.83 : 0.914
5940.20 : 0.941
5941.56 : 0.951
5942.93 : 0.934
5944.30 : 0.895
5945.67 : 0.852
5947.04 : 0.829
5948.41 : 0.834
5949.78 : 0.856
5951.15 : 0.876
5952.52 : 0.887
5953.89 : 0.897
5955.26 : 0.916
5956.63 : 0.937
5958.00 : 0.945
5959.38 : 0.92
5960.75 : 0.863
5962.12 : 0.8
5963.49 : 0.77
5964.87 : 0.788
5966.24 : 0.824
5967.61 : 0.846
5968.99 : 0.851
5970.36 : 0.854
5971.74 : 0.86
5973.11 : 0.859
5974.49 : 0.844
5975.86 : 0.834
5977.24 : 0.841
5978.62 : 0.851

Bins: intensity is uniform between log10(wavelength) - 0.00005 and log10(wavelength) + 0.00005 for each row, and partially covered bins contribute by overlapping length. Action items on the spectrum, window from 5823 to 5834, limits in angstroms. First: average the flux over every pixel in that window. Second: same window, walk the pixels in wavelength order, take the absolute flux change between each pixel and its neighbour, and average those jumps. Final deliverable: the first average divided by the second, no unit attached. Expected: 106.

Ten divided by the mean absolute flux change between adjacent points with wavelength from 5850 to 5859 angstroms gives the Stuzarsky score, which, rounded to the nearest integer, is 287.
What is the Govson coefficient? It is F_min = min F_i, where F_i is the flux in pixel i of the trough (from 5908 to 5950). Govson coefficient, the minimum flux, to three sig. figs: 0.829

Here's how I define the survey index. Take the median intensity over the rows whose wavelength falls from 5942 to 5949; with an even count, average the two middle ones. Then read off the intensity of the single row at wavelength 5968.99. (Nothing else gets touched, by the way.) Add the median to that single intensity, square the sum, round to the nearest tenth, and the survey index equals 2.9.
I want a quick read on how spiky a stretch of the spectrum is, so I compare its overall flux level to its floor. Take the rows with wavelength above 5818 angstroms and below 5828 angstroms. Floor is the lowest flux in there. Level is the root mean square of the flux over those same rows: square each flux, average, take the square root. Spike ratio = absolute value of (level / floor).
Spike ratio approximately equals 1.03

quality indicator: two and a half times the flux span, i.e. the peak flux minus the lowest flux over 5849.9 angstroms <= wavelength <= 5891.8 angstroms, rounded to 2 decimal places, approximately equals 0.72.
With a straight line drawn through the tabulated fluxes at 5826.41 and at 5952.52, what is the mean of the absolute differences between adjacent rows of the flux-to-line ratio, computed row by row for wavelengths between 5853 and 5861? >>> 0.039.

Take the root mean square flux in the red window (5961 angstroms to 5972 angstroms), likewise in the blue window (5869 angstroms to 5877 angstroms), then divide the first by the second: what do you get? 0.88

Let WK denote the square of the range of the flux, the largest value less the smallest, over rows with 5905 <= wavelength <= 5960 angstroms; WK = 0.015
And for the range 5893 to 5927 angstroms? 0.028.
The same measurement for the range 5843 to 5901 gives 0.084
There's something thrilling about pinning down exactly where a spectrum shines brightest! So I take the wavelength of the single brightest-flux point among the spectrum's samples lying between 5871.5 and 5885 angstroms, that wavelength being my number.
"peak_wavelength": 5876.26 angstroms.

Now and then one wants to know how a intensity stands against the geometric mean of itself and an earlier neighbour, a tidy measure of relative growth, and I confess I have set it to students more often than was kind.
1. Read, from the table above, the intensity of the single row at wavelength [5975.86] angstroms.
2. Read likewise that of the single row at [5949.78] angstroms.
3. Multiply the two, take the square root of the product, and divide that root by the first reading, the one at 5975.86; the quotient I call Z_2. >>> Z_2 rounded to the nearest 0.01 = 1.01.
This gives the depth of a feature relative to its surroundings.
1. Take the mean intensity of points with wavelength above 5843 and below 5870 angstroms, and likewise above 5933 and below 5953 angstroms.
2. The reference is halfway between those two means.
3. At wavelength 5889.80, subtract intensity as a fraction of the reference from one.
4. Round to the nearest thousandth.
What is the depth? 0.176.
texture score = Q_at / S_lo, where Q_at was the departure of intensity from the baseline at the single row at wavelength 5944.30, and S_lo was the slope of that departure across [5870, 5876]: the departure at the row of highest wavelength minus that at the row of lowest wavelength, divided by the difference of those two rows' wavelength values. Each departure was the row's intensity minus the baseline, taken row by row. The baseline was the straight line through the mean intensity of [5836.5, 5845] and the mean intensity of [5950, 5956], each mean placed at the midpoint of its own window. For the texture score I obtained 0.1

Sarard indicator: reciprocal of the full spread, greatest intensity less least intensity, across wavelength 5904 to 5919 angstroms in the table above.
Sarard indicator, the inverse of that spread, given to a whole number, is 10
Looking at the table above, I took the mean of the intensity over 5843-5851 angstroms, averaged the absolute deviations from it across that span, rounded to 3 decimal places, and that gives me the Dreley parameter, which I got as 0.019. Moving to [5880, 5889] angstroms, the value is 0.017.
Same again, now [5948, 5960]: 0.030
